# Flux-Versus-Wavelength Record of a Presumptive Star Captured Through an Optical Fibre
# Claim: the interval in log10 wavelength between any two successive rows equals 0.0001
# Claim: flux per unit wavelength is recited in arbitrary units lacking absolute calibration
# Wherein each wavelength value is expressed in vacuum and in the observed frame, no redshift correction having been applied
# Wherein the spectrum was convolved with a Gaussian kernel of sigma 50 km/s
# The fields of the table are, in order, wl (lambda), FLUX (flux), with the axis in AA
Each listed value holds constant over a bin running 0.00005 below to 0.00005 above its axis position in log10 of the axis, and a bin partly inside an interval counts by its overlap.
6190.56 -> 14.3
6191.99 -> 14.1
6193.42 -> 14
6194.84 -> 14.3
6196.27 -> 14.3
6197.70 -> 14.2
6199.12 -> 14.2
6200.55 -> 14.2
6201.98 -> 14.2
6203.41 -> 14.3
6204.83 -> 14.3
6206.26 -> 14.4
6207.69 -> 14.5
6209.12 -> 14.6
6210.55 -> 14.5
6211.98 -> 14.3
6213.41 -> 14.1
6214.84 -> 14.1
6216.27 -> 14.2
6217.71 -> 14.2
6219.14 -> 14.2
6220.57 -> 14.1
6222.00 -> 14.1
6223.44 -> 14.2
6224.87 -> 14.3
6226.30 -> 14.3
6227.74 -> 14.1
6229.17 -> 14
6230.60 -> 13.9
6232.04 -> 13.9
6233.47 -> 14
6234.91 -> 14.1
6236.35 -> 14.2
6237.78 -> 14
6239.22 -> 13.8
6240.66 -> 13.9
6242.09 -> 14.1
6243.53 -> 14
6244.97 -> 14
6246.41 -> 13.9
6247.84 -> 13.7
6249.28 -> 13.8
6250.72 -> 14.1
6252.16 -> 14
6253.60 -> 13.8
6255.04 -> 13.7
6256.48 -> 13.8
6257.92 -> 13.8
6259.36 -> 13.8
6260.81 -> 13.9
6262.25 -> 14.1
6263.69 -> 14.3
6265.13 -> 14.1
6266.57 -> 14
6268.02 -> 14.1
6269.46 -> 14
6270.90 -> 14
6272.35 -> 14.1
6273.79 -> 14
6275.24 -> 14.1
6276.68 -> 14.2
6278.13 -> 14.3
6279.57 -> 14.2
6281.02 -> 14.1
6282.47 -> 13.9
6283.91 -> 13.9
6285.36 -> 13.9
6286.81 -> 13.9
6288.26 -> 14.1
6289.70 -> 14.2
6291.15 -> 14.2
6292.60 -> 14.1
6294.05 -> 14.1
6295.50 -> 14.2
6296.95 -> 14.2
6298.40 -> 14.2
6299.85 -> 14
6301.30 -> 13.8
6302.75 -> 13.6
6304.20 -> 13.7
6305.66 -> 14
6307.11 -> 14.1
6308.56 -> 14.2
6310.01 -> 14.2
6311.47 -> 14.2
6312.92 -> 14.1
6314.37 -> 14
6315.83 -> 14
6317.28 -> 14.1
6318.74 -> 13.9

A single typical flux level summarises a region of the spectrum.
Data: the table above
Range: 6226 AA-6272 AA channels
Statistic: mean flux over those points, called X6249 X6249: 14.0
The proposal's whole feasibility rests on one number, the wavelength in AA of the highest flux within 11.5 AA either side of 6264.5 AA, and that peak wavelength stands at 6263.69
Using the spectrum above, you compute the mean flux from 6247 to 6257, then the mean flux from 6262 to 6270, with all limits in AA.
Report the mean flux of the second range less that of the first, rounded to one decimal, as 0.3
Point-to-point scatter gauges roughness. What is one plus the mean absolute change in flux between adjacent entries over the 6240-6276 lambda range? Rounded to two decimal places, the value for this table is 1.12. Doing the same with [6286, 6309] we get 1.11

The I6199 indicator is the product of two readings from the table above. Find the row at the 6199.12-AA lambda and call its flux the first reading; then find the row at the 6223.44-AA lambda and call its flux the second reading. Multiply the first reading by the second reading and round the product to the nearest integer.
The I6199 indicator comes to 202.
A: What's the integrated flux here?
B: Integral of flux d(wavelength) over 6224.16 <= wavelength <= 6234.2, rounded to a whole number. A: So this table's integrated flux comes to 141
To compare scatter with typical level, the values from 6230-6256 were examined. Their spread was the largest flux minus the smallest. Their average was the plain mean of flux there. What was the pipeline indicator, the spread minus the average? -13.4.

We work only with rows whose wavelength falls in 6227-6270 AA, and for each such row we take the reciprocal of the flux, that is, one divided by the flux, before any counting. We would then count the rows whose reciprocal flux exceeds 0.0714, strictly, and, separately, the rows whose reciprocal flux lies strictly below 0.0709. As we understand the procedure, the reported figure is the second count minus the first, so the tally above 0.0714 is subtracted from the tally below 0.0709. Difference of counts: -19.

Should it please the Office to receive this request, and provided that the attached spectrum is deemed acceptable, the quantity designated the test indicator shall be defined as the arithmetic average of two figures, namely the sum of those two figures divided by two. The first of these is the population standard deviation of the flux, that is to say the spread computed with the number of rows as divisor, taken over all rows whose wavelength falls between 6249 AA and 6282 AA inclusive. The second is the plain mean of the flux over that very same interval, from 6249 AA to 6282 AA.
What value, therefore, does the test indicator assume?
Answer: 7.089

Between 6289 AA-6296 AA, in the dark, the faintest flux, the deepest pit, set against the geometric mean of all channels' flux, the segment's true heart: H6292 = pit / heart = 0.996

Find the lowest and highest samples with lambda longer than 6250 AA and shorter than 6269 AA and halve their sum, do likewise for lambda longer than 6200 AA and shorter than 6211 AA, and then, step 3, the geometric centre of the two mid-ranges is 14.20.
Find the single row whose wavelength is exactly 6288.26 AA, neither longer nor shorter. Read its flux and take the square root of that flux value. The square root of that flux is 3.75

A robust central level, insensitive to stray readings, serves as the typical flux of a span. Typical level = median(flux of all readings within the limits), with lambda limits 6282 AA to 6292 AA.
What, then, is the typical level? 13.9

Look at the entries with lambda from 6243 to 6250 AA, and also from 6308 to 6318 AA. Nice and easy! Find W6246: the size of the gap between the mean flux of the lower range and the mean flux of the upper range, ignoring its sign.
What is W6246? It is 0.23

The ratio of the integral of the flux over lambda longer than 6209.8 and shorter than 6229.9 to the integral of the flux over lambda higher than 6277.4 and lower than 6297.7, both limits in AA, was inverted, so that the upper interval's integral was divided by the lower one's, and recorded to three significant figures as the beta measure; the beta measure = 1.00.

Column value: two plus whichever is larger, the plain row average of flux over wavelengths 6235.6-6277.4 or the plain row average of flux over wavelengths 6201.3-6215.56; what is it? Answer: 16.3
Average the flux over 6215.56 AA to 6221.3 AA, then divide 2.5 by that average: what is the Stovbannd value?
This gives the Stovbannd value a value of 0.1764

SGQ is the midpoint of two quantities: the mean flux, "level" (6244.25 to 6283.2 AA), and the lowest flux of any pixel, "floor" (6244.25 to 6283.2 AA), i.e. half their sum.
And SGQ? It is 13.8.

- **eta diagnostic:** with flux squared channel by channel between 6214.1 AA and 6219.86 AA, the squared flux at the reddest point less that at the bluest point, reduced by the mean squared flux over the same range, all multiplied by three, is -594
